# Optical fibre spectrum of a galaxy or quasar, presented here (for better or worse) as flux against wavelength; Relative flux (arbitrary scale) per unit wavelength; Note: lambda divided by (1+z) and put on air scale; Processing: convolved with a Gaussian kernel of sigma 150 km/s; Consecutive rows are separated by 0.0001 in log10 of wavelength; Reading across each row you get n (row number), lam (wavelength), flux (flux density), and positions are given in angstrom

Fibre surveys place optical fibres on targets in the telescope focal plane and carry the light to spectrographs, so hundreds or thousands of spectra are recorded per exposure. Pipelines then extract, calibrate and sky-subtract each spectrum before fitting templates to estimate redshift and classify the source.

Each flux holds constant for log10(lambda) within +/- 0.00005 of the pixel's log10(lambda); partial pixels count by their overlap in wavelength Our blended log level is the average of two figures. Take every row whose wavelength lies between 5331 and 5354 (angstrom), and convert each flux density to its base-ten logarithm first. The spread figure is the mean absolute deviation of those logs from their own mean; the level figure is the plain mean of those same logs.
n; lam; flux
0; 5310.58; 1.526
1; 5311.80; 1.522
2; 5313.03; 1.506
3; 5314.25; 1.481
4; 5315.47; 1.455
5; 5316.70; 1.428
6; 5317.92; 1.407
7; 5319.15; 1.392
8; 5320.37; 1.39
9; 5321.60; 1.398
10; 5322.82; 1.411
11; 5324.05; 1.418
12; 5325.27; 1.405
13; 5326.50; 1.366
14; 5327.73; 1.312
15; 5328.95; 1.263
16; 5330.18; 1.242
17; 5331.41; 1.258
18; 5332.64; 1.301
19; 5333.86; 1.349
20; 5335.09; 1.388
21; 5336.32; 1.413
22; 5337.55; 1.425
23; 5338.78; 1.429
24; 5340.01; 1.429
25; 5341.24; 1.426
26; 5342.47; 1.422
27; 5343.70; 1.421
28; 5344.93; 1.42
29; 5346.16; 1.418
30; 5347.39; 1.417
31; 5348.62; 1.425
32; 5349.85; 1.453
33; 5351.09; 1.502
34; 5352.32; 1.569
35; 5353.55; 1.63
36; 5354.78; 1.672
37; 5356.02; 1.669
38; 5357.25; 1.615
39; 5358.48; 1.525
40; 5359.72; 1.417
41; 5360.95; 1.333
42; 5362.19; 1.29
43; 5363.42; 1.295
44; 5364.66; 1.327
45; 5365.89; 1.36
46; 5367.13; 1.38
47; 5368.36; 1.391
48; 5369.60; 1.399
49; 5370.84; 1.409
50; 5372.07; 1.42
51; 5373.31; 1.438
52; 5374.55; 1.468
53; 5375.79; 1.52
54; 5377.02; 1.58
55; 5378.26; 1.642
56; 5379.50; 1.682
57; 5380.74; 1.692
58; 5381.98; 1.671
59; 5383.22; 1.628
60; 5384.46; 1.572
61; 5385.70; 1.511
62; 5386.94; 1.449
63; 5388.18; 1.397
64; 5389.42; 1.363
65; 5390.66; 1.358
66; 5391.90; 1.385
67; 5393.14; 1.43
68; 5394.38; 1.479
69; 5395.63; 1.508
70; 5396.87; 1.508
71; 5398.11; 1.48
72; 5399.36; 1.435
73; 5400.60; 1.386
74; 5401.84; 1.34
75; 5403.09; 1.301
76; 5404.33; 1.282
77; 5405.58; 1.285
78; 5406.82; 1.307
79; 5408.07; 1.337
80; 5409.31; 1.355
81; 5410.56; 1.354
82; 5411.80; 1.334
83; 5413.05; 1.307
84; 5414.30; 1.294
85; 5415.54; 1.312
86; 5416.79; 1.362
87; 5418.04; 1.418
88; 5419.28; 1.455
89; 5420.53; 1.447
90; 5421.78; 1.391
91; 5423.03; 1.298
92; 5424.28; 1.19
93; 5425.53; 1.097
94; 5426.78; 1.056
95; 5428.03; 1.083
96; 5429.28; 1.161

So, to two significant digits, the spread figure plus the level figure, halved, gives 0.084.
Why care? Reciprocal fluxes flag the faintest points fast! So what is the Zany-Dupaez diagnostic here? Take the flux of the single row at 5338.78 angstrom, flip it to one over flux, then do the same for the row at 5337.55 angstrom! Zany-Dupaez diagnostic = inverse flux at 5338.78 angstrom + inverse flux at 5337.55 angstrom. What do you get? 1.40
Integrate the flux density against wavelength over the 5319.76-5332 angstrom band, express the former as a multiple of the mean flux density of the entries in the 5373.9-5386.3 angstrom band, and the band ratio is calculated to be 10.3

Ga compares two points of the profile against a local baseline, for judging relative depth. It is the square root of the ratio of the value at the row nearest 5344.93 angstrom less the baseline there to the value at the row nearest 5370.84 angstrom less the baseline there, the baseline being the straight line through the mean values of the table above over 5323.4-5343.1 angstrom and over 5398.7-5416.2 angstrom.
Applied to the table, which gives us 1.0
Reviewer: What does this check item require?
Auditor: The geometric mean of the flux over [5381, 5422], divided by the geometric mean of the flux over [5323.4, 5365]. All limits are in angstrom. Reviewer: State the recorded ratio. 0.99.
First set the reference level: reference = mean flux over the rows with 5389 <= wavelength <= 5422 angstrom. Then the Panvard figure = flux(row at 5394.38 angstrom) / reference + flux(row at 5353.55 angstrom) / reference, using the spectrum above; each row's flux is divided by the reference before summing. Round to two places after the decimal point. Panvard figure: 2.26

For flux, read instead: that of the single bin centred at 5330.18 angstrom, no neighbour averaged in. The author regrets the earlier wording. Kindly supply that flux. 1.242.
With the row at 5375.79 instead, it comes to 1.52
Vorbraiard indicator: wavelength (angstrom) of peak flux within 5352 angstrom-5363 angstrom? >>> 5354.78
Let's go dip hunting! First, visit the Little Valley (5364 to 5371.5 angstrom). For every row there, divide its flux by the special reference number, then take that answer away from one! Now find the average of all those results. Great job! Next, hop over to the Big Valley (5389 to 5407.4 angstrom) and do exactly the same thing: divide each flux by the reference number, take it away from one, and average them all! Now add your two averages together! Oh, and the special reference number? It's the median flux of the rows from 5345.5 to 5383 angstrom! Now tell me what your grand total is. 0.09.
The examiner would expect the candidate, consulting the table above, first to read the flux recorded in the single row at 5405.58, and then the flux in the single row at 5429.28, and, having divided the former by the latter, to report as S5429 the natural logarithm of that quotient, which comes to 0.10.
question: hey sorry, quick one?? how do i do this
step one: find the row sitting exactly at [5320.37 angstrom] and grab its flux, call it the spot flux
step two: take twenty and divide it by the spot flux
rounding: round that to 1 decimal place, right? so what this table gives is 14.4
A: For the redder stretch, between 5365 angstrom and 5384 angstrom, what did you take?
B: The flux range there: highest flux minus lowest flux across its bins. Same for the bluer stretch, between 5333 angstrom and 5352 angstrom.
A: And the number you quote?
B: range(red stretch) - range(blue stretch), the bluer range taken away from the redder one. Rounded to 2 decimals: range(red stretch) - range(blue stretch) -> 0.18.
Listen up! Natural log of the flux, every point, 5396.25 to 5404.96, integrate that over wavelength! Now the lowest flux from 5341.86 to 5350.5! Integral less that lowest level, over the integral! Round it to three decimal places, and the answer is 0.503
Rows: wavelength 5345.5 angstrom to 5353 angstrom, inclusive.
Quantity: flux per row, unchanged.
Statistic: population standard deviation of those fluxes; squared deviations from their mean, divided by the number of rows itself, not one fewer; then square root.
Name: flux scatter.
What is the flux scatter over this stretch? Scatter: 0.055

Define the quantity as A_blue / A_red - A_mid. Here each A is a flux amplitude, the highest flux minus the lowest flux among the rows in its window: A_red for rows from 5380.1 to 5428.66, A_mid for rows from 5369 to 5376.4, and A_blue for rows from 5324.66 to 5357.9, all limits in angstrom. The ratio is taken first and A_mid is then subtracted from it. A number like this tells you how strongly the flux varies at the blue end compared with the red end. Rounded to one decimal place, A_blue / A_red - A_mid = 0.6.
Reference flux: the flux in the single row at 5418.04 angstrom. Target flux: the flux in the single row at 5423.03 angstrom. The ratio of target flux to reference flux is 0.92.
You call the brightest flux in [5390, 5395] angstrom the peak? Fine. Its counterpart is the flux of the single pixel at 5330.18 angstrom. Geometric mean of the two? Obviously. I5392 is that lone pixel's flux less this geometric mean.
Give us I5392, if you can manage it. -0.11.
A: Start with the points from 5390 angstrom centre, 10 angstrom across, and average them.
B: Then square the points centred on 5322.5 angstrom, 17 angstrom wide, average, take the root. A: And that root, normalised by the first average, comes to 0.97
